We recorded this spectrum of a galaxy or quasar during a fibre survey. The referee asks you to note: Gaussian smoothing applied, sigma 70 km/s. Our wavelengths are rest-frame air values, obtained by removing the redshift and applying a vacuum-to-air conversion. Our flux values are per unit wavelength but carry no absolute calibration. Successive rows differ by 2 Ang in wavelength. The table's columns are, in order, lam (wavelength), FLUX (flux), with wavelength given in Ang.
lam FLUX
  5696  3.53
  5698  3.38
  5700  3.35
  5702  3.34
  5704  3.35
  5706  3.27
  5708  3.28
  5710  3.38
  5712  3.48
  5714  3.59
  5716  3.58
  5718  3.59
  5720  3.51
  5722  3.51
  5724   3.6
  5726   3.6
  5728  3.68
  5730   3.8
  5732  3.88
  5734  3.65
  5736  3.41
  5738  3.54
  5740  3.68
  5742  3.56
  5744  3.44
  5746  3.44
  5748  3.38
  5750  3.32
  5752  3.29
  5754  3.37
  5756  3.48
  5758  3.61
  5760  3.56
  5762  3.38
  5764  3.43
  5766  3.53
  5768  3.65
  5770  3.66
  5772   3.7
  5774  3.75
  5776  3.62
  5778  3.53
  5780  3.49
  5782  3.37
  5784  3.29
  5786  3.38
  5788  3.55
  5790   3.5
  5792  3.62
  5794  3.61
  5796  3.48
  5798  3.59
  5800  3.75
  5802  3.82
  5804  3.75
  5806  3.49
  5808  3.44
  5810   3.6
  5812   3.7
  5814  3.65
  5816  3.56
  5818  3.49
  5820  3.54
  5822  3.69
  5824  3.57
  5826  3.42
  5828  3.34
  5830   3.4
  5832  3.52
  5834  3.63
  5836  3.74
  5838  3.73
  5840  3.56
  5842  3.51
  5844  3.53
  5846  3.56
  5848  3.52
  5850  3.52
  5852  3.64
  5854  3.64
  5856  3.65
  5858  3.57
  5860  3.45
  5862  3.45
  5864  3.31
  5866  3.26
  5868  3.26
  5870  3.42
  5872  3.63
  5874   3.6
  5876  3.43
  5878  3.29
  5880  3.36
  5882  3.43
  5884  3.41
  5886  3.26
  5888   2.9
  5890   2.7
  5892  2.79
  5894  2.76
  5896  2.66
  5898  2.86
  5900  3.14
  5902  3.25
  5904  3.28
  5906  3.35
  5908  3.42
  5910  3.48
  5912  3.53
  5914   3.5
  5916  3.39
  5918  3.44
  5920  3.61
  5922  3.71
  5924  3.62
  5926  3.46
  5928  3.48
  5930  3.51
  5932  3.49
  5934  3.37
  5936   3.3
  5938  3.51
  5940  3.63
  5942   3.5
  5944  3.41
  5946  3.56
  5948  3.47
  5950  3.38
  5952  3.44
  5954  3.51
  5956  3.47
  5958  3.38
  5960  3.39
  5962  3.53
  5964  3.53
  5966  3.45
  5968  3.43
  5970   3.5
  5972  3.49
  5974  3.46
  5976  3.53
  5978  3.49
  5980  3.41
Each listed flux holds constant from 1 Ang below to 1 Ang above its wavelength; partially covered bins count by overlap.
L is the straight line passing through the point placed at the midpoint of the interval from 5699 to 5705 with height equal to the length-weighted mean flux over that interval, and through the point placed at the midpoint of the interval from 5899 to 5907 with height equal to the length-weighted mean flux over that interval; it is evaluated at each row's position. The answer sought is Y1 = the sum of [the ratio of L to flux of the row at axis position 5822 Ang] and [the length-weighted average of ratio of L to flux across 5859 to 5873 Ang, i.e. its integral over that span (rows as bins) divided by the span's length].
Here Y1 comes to 1.86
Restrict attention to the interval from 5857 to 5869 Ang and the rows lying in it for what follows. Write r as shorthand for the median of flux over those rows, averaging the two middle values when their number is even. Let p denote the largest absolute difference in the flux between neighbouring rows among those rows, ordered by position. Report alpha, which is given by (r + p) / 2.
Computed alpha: 1.76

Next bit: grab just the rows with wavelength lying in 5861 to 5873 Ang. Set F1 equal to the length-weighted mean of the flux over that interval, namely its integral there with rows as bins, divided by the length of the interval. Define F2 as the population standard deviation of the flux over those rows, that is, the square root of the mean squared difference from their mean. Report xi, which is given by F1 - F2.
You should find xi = 3.26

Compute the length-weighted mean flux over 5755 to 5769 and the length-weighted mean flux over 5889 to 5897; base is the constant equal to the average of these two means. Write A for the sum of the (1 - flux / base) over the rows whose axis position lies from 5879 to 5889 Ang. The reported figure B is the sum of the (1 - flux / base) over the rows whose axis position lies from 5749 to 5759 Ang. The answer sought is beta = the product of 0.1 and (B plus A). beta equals -0.070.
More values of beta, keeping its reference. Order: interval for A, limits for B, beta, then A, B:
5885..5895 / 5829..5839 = -0.038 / 0.39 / -0.77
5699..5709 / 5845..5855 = -0.103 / -0.31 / -0.72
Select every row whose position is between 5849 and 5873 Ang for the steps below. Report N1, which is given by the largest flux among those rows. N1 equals 3.65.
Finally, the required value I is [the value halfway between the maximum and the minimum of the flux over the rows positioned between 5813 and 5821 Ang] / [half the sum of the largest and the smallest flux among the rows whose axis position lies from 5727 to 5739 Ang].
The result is 0.98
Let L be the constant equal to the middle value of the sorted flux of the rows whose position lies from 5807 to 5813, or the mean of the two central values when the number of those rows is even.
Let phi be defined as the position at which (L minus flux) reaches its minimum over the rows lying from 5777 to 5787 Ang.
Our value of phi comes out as 5778 Ang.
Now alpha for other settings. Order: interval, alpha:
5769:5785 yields 1.85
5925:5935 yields 1.80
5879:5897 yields 1.63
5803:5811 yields 1.90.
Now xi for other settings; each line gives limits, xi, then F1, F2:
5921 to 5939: 3.38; 3.49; 0.114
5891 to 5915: 2.86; 3.17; 0.305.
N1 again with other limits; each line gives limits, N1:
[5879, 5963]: 3.71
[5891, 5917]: 3.53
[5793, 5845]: 3.82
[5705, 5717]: 3.59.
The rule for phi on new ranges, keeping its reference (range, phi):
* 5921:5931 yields 5922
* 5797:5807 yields 5802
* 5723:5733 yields 5732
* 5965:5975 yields 5970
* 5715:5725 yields 5724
